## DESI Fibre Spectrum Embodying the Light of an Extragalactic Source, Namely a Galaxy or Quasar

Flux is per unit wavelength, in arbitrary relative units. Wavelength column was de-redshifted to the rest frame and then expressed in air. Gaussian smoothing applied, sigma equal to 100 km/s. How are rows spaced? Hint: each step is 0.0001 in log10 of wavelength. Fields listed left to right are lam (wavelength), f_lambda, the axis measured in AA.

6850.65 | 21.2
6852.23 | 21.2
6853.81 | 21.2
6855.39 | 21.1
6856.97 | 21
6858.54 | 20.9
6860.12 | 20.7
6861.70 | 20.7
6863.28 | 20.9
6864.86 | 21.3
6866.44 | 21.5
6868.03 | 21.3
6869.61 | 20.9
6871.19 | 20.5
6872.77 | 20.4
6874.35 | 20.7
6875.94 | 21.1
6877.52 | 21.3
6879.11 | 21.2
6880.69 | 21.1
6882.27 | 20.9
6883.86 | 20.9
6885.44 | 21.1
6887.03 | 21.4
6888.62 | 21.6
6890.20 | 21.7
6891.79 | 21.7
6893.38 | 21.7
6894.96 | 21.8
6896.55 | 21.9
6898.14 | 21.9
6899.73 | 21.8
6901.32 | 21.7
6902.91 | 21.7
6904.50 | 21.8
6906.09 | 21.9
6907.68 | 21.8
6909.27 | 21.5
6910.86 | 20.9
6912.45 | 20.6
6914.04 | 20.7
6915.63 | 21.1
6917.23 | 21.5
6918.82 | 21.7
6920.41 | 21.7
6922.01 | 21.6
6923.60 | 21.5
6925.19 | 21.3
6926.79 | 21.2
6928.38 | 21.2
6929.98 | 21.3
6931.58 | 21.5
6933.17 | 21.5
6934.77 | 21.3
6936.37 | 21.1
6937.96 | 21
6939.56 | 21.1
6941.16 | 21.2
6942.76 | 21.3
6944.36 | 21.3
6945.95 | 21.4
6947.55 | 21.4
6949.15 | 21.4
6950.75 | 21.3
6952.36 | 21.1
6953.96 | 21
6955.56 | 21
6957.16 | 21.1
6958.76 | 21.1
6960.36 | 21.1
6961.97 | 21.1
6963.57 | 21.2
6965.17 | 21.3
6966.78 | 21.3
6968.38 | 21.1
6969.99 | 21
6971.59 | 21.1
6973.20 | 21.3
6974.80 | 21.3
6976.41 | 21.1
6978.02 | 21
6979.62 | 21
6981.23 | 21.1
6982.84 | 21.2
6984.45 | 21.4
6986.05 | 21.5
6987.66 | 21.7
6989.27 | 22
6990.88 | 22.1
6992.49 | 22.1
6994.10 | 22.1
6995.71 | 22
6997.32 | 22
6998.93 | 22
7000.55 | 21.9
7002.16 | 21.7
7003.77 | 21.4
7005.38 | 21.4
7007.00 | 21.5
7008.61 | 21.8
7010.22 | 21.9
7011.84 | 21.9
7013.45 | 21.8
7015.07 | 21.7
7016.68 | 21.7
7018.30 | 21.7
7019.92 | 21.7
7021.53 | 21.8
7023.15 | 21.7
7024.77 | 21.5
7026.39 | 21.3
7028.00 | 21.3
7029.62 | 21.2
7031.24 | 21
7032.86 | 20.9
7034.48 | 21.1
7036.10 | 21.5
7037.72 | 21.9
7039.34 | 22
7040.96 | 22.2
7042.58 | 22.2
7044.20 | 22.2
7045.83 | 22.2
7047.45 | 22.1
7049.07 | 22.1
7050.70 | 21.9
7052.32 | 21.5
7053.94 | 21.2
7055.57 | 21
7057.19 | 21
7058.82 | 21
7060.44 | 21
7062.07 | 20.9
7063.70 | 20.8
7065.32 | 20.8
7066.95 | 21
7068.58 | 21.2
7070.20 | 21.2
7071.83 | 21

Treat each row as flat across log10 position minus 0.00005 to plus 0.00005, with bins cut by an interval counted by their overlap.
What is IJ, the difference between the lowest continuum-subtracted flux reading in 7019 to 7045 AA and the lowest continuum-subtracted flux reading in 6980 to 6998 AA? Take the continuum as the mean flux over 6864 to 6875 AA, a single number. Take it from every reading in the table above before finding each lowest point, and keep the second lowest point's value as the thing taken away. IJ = -0.20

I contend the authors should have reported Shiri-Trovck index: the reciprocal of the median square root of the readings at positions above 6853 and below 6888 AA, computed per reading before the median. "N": 0.2180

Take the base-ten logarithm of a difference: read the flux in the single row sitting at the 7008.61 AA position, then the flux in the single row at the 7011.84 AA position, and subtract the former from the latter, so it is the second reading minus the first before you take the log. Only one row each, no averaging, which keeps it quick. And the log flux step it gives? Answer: -1.0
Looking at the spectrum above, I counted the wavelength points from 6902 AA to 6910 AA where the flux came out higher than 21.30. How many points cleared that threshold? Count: 5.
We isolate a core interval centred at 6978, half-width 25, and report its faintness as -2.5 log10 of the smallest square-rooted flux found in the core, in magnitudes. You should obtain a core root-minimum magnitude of -1.65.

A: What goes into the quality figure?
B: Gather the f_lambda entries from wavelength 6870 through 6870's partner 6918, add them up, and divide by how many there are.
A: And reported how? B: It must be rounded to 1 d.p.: 21.3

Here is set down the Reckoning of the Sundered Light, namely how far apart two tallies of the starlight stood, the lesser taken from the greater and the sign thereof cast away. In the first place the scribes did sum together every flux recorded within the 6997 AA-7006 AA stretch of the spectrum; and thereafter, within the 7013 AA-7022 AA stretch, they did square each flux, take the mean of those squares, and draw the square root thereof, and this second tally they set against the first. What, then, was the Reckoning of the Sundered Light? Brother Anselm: 109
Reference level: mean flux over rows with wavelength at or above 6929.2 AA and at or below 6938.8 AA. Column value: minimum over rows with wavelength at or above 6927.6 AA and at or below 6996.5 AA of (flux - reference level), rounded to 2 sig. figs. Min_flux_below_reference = -0.28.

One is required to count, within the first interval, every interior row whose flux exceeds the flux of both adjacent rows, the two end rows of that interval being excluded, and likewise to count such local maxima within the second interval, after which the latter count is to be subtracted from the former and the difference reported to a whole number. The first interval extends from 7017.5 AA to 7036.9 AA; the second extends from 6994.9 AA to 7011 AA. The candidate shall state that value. 1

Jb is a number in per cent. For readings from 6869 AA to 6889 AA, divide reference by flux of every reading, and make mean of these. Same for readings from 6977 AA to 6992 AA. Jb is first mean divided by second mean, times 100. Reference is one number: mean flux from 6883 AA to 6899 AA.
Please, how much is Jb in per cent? 102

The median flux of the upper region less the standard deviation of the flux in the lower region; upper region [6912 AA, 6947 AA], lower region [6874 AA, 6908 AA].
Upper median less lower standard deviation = 20.9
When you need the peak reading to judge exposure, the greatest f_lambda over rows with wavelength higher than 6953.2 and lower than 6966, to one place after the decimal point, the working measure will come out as 21.3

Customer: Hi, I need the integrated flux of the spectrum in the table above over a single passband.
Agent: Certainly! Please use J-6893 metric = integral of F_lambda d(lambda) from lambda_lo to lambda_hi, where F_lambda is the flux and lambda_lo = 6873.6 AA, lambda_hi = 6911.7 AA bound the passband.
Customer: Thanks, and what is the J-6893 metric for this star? 818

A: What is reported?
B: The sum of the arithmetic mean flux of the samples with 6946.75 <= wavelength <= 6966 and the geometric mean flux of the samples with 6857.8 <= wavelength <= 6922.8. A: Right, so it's 42.5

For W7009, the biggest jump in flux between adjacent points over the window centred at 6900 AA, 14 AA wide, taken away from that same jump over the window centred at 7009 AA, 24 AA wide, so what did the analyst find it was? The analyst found 0.20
